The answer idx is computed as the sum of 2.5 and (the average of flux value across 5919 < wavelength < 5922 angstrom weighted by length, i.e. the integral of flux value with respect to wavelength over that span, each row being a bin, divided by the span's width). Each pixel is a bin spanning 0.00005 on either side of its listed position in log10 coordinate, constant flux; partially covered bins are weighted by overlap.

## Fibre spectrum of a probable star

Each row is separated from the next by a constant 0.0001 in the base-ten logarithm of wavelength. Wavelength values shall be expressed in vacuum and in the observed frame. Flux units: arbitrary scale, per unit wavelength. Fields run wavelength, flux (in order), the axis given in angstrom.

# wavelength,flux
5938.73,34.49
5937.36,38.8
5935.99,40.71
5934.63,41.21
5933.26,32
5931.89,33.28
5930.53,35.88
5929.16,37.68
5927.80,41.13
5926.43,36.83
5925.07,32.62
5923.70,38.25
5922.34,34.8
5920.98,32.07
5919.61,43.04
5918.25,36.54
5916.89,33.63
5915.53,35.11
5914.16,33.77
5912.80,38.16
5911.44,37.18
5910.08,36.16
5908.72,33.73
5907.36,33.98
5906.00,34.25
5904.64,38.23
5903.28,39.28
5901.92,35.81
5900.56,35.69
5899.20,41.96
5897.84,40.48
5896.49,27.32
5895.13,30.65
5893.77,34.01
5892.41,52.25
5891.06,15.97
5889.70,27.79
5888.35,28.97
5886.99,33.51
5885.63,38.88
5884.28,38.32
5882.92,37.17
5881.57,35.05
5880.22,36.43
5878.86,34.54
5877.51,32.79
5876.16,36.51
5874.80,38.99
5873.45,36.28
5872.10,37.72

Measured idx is 39.6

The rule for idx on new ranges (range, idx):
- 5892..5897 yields 37.9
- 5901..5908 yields 38.8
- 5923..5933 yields 38.8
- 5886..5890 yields 33.5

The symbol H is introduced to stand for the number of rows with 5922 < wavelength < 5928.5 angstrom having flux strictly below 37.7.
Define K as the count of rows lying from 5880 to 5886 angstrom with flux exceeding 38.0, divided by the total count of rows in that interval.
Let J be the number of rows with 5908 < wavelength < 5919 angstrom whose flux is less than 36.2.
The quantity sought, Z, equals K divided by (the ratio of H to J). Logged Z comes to 0.67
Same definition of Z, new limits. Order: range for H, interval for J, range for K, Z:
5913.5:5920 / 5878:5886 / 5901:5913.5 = 0.17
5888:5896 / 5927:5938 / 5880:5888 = 0.20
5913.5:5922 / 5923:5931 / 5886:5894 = 0.07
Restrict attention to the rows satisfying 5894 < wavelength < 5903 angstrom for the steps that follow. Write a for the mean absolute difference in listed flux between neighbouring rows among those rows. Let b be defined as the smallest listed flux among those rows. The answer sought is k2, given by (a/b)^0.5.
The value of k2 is 0.42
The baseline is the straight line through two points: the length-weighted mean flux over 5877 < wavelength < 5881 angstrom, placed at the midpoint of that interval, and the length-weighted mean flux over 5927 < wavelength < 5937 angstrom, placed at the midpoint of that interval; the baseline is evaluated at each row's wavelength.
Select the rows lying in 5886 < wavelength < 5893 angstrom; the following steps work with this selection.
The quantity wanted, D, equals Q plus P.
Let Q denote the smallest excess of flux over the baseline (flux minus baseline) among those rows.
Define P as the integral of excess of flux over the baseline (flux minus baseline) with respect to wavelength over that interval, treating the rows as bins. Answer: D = -43.7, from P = -24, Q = -19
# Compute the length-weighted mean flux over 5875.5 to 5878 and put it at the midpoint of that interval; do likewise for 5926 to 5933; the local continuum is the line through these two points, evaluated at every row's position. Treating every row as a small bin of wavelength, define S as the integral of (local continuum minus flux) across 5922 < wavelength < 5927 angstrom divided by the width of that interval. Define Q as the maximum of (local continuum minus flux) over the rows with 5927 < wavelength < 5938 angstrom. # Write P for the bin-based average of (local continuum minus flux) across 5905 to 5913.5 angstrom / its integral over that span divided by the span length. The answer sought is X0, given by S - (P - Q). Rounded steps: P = 0.3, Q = 4.8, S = 0.82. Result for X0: 5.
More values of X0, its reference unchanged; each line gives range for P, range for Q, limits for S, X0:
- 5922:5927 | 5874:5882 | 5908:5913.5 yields 1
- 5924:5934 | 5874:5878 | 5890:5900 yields 2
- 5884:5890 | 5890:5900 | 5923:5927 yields 18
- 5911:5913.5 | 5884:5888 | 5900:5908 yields 3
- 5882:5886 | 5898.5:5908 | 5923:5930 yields 4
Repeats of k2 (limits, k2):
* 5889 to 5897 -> 0.96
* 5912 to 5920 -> 0.31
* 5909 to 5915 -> 0.25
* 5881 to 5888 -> 0.26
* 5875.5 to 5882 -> 0.26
